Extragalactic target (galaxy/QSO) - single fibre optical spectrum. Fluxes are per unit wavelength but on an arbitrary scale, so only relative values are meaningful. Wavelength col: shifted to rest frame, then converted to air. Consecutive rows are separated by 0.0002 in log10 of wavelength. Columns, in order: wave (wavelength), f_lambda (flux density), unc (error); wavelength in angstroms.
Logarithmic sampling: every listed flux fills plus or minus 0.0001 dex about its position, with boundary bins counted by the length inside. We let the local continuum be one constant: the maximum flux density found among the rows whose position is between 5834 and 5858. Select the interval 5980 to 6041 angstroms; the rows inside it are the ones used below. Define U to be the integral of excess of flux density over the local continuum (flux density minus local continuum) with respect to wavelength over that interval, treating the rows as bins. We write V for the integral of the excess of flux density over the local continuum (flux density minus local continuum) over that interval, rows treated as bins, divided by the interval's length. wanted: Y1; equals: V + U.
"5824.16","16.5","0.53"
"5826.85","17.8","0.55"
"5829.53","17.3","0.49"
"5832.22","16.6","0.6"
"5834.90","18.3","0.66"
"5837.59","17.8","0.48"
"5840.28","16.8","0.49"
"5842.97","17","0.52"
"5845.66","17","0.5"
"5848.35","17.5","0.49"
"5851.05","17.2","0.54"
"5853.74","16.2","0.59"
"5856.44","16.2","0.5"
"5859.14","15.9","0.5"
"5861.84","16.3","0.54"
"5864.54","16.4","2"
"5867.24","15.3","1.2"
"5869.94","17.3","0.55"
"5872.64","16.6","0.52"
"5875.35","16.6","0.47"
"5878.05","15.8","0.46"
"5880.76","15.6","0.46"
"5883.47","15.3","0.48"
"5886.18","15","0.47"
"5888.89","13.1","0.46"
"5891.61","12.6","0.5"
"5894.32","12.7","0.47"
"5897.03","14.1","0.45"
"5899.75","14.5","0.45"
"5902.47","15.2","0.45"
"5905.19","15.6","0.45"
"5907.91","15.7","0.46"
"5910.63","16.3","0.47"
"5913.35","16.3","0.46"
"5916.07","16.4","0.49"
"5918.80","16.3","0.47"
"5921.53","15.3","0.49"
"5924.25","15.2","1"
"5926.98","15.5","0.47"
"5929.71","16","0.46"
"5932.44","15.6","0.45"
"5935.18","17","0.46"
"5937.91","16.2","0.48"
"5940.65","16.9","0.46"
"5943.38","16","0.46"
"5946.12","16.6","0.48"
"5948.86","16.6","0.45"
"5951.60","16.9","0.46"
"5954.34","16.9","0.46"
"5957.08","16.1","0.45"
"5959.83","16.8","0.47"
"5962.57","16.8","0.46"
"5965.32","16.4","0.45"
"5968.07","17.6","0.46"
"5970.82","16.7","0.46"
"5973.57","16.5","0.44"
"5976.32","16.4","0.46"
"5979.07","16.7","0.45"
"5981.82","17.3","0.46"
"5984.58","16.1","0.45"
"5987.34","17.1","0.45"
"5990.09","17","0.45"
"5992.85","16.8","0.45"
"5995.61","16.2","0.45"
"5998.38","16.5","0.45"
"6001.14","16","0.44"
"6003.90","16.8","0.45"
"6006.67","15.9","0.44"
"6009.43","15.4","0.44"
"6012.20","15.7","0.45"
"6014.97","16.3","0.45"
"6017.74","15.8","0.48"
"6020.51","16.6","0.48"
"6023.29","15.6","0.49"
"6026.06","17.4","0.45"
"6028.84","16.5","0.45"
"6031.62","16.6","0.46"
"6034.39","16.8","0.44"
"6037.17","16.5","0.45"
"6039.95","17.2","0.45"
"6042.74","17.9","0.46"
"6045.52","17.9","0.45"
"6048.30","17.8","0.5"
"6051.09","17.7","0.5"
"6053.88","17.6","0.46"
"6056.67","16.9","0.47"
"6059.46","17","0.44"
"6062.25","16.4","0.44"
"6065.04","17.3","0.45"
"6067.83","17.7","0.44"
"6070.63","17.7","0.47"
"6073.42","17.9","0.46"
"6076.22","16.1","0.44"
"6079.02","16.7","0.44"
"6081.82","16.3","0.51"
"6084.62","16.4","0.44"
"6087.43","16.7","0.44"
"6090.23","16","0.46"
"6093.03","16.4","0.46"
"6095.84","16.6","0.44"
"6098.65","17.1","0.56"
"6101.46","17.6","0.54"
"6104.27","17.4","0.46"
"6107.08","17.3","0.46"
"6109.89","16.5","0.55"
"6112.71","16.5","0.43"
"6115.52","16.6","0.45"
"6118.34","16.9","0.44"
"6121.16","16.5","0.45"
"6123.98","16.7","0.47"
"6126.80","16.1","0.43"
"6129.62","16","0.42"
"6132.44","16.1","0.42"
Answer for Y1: -114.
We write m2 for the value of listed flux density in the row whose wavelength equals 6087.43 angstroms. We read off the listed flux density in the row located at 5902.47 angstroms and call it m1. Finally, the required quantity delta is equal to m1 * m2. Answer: 254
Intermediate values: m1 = 15.2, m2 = 16.7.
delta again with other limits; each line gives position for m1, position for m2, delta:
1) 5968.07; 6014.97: 287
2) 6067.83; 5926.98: 274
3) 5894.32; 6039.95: 218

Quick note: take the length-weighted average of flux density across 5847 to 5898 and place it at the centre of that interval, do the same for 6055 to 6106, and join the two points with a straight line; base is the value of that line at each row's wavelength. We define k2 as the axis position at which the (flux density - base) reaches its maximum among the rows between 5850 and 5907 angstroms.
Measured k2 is 5851.05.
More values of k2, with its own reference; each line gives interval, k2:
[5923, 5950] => 5935.18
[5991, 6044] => 6042.74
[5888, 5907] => 5905.19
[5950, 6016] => 5968.07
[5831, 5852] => 5834.90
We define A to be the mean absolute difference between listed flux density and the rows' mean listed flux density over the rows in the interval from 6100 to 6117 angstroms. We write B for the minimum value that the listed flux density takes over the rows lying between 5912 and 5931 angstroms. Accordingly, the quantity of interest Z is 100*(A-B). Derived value -1475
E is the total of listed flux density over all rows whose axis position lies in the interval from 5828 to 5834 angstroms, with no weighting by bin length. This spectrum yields 33.9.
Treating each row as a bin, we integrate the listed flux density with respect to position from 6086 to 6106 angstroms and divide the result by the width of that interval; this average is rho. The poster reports 16.8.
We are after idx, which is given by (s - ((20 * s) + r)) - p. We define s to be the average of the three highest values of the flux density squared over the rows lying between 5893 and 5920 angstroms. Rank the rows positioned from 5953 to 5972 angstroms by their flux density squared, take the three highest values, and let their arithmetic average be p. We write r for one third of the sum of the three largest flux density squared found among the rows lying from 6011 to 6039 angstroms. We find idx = -5648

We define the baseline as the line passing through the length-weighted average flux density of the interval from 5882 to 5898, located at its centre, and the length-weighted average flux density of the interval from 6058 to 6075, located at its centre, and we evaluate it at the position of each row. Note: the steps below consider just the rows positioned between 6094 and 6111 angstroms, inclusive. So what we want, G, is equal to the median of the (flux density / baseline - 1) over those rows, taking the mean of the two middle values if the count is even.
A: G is -0.05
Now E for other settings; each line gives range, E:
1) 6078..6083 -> 33.0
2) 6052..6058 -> 34.5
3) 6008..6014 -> 31.1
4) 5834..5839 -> 36.1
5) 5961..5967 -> 33.2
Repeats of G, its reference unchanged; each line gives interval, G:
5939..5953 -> 0.11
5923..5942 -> 0.10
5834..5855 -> 0.32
